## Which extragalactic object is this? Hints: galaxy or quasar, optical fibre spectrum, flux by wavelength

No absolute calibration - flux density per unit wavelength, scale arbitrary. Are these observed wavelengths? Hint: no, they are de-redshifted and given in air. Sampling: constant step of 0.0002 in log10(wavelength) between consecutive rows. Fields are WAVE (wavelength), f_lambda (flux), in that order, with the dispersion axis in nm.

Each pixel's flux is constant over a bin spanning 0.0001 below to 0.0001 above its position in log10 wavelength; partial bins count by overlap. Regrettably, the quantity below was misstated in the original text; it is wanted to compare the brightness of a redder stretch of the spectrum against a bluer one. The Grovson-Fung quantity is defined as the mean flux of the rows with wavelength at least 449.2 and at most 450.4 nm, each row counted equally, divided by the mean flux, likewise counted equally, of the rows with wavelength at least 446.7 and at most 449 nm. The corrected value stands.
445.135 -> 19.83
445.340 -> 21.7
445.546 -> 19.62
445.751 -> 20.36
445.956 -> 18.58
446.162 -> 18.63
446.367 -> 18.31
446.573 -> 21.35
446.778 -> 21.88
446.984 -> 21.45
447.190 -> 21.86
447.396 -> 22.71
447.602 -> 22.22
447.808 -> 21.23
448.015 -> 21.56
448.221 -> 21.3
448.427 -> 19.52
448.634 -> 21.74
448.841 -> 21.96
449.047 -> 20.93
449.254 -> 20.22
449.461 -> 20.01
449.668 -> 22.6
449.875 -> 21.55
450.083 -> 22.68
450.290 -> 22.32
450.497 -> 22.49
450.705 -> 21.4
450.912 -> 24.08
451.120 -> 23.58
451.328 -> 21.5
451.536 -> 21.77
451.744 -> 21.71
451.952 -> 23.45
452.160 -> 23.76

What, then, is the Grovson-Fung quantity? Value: 1.00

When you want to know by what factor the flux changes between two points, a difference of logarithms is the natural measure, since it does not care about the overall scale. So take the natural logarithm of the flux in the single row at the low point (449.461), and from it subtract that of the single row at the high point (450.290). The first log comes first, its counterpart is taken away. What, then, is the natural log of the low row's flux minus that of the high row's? -0.11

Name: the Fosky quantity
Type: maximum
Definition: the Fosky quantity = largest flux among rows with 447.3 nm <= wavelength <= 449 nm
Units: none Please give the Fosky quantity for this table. 22.71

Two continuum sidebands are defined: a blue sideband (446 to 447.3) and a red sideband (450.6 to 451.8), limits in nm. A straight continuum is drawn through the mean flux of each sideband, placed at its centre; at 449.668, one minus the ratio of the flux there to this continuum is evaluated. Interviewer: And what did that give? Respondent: -0.040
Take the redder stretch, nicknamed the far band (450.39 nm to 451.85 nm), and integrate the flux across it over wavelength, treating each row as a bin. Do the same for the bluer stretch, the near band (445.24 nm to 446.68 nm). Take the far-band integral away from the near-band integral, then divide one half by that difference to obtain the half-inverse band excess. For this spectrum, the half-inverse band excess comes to -0.12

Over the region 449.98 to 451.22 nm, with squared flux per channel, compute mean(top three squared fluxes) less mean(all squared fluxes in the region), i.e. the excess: 31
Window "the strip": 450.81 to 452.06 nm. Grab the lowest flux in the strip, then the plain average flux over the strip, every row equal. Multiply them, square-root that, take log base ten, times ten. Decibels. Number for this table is 13.4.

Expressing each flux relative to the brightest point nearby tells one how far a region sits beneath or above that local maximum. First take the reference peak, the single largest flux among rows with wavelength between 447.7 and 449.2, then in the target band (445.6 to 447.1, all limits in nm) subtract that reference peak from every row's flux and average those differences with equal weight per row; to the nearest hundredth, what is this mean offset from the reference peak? -1.88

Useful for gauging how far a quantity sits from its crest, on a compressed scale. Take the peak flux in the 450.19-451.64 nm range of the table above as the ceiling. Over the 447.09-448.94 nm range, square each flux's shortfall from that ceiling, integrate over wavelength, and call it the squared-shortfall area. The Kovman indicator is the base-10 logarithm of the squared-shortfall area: 1.1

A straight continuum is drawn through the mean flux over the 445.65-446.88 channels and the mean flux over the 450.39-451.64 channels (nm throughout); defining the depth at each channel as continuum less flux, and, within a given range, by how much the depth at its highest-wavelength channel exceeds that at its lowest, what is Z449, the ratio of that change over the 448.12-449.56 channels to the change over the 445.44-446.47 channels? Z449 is 1.1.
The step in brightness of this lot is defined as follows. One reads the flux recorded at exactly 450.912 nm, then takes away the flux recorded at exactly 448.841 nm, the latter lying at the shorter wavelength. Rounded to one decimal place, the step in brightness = 2.1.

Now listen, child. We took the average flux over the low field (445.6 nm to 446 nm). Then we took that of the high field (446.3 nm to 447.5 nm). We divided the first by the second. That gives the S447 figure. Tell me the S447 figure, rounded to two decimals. 0.92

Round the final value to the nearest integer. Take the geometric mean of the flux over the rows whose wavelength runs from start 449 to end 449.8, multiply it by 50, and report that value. 1046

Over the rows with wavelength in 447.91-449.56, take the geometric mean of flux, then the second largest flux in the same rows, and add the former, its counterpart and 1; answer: 43.6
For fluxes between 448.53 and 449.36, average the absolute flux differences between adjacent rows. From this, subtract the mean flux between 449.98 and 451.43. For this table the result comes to -21.93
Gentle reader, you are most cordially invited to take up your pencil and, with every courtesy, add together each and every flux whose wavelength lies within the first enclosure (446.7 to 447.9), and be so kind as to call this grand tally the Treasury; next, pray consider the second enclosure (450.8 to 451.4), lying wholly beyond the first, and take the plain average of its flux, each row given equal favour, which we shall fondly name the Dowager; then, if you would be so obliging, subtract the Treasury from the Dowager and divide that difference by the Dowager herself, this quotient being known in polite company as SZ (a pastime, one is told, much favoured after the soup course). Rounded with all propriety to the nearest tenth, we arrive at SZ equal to -4.7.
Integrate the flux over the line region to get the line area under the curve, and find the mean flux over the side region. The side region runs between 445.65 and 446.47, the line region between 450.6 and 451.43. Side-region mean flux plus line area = 37.8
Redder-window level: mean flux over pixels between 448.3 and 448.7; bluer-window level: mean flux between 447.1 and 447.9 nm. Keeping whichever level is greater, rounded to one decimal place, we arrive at 22.0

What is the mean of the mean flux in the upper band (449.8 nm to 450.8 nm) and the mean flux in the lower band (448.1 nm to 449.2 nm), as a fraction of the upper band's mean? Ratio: 0.977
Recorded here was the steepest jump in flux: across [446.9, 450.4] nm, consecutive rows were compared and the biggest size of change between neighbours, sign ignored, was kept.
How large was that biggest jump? 2.59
